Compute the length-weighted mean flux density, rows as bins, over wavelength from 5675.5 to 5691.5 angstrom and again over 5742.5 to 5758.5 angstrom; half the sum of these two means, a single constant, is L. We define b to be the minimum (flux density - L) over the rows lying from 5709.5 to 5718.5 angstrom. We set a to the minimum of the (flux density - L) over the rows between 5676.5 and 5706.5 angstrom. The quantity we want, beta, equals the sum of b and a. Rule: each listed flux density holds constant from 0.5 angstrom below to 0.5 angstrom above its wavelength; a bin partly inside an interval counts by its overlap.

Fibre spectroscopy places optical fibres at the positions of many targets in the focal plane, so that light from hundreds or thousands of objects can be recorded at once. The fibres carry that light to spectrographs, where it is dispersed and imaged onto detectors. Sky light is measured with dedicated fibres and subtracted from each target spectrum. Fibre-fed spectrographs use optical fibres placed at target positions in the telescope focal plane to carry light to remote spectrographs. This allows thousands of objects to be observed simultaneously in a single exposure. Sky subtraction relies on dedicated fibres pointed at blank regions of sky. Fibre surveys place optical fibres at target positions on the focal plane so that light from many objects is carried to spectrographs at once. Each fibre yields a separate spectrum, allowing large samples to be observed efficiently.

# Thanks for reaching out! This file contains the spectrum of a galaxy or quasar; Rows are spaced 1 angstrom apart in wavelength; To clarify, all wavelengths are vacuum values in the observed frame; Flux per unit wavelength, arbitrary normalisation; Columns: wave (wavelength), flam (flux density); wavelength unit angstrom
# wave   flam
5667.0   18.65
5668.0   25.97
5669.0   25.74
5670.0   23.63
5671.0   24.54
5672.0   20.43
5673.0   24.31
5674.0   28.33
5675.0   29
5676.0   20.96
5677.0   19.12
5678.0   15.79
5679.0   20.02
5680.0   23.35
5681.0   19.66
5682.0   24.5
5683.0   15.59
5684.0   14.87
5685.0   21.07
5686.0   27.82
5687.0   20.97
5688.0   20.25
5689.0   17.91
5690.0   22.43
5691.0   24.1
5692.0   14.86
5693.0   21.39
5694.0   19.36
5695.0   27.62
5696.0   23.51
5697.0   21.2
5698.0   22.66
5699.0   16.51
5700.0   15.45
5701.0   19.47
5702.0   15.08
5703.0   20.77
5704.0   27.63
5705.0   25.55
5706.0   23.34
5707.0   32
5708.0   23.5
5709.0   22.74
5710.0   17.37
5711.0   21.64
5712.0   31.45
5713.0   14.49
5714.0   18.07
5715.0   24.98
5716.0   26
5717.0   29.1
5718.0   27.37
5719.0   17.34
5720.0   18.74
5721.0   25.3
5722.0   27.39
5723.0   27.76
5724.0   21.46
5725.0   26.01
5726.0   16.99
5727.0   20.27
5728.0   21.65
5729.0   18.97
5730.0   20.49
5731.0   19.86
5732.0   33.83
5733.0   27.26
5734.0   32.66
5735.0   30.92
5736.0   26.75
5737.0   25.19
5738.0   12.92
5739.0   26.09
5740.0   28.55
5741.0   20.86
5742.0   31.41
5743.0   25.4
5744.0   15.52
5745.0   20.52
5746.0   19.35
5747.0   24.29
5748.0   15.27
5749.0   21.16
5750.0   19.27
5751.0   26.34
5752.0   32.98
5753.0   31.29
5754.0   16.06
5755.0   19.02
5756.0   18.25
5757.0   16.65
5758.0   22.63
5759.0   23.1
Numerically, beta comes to -12.7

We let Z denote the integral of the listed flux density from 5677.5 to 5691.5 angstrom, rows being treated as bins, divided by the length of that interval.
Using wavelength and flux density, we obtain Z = 20.6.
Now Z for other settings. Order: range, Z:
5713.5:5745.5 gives 23.9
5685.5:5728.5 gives 22.3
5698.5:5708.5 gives 21.9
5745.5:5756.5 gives 22.1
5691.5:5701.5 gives 20.2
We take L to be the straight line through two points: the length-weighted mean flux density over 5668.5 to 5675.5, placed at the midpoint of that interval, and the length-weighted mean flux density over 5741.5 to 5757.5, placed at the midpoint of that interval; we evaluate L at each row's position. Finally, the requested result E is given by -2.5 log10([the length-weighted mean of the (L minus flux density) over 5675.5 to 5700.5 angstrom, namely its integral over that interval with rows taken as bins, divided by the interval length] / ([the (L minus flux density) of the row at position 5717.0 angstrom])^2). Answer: 2.3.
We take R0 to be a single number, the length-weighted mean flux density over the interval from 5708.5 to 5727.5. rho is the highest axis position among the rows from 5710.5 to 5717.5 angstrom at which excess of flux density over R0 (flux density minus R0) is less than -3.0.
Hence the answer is 5714.0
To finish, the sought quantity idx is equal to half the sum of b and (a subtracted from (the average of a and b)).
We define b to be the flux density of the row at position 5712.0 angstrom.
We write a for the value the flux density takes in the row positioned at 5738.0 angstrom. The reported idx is 20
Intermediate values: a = 12.92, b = 31.45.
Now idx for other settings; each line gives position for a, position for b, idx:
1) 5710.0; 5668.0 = 15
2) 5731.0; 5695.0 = 16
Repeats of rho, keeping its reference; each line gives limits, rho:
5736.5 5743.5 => 5738.0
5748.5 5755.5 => 5755.0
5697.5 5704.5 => 5702.0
